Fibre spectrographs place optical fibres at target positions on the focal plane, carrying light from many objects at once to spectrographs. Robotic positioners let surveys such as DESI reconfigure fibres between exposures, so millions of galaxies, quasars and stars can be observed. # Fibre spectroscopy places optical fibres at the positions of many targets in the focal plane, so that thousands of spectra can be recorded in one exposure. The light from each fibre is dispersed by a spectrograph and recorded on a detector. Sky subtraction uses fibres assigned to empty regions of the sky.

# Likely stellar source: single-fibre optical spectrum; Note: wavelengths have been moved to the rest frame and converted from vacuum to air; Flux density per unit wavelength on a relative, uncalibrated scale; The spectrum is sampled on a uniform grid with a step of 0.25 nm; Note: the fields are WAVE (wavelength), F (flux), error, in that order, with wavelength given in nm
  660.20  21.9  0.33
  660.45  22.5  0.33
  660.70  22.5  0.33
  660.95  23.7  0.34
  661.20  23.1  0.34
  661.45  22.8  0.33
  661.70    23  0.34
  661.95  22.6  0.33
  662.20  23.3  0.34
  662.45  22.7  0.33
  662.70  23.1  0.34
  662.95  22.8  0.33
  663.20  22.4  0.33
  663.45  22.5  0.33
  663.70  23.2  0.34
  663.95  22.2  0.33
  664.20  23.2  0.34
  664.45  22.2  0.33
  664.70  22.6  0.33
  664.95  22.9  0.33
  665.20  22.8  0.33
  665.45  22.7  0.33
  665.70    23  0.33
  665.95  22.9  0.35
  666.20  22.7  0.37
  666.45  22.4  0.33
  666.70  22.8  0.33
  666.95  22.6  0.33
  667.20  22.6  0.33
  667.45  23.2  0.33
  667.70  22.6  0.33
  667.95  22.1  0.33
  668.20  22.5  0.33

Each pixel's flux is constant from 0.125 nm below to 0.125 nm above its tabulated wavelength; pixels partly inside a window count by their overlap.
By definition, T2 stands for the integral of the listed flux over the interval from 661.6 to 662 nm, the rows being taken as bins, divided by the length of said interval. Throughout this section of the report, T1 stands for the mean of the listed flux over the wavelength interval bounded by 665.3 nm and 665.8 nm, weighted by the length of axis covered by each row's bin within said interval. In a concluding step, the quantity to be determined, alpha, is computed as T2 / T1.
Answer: 1.00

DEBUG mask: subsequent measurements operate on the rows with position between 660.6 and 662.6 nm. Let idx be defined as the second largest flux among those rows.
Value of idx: 23.3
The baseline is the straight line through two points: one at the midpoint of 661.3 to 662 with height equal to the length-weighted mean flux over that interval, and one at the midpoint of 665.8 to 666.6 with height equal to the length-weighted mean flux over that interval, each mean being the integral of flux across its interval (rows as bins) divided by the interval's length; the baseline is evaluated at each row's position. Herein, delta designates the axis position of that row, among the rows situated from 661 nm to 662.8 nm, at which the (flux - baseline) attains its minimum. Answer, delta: 661.95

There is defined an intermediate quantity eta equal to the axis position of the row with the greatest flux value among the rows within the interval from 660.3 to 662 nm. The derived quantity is 660.95 nm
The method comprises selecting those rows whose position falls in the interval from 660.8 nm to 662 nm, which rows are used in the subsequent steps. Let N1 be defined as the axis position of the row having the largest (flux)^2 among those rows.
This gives 660.95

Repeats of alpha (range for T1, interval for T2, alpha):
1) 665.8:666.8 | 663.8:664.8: 0.99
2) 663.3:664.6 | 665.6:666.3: 1.01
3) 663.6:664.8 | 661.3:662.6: 1.01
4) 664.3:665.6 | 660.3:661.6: 1.01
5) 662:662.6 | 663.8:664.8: 0.98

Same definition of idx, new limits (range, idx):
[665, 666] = 22.9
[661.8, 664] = 23.2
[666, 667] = 22.7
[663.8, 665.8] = 23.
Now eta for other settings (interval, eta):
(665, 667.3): 665.70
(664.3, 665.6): 664.95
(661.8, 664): 662.20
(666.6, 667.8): 667.45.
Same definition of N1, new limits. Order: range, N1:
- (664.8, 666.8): 665.70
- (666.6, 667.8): 667.45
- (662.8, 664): 663.70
